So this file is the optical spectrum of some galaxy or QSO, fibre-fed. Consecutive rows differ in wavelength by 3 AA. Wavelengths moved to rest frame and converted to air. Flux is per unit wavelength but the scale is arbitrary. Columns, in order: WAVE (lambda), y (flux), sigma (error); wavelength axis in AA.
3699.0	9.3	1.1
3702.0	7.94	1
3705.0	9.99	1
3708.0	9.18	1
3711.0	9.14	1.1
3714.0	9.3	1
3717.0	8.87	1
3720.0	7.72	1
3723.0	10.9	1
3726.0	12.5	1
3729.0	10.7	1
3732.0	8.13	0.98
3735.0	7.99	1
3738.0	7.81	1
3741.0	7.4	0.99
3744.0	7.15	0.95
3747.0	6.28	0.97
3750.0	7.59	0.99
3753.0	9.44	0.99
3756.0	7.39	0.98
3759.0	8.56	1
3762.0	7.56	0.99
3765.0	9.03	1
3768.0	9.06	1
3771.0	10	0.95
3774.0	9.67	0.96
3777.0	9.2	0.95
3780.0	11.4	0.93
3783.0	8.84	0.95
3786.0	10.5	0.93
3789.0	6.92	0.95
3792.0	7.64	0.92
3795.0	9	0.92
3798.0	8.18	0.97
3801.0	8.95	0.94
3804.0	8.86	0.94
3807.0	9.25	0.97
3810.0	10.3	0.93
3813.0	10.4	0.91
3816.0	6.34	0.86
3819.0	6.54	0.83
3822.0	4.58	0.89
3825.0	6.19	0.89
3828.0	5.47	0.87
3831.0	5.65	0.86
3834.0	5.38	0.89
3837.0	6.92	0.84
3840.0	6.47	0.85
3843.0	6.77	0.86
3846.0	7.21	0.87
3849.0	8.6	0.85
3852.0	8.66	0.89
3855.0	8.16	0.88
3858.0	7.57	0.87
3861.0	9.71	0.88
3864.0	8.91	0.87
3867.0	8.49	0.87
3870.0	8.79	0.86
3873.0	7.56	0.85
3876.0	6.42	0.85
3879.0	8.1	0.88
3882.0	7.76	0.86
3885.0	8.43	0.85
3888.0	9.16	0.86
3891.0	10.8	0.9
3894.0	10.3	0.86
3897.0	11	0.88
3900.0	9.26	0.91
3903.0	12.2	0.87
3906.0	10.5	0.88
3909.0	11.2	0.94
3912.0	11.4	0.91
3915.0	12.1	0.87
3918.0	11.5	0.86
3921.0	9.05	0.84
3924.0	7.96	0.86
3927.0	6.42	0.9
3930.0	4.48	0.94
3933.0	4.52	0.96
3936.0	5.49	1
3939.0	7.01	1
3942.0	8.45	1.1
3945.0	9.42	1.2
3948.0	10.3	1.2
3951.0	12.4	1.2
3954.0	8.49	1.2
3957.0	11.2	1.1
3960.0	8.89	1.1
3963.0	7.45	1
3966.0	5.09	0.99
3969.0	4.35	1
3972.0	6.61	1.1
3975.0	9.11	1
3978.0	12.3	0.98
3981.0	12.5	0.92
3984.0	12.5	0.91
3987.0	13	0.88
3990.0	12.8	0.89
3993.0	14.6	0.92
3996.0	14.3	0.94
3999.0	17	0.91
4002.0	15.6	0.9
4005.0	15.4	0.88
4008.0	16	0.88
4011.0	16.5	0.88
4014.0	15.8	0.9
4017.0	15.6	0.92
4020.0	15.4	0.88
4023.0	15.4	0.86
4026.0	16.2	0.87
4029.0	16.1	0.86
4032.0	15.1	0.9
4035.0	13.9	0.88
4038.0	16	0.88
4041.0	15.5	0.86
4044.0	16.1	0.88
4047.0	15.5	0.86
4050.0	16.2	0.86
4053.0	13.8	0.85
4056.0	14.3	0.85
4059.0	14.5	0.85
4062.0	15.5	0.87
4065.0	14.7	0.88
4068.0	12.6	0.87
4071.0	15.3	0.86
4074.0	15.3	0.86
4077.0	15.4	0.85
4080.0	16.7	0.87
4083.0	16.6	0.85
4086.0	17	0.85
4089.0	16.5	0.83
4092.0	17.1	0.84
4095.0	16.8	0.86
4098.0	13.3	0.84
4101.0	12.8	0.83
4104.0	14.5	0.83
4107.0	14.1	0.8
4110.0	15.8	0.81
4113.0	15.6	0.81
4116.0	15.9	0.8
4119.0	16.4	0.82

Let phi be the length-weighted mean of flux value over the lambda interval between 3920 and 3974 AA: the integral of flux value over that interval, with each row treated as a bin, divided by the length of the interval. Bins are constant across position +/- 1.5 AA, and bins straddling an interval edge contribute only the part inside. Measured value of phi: 7.6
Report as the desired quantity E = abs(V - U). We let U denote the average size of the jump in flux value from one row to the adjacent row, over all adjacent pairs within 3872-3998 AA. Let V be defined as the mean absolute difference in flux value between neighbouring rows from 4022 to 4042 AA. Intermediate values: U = 1.3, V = 0.95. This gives 0.4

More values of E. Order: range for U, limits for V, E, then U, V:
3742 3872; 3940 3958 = 1.0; 1.1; 2.11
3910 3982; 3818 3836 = 0.7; 1.6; 0.95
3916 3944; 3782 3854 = 0.3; 1.4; 1.03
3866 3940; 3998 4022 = 0.6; 1.1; 0.54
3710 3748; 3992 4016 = 0.1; 1.1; 0.91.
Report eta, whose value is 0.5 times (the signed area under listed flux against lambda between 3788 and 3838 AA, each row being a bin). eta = 186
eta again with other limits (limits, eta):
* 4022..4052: 234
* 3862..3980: 520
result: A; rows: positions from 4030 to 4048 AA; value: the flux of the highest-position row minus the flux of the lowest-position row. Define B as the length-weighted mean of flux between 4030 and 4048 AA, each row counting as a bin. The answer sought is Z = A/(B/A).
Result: 0.0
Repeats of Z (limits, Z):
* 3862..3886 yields 0.0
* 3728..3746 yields 1.6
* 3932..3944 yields 2.4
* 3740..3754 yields 0.6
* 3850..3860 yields 0.1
